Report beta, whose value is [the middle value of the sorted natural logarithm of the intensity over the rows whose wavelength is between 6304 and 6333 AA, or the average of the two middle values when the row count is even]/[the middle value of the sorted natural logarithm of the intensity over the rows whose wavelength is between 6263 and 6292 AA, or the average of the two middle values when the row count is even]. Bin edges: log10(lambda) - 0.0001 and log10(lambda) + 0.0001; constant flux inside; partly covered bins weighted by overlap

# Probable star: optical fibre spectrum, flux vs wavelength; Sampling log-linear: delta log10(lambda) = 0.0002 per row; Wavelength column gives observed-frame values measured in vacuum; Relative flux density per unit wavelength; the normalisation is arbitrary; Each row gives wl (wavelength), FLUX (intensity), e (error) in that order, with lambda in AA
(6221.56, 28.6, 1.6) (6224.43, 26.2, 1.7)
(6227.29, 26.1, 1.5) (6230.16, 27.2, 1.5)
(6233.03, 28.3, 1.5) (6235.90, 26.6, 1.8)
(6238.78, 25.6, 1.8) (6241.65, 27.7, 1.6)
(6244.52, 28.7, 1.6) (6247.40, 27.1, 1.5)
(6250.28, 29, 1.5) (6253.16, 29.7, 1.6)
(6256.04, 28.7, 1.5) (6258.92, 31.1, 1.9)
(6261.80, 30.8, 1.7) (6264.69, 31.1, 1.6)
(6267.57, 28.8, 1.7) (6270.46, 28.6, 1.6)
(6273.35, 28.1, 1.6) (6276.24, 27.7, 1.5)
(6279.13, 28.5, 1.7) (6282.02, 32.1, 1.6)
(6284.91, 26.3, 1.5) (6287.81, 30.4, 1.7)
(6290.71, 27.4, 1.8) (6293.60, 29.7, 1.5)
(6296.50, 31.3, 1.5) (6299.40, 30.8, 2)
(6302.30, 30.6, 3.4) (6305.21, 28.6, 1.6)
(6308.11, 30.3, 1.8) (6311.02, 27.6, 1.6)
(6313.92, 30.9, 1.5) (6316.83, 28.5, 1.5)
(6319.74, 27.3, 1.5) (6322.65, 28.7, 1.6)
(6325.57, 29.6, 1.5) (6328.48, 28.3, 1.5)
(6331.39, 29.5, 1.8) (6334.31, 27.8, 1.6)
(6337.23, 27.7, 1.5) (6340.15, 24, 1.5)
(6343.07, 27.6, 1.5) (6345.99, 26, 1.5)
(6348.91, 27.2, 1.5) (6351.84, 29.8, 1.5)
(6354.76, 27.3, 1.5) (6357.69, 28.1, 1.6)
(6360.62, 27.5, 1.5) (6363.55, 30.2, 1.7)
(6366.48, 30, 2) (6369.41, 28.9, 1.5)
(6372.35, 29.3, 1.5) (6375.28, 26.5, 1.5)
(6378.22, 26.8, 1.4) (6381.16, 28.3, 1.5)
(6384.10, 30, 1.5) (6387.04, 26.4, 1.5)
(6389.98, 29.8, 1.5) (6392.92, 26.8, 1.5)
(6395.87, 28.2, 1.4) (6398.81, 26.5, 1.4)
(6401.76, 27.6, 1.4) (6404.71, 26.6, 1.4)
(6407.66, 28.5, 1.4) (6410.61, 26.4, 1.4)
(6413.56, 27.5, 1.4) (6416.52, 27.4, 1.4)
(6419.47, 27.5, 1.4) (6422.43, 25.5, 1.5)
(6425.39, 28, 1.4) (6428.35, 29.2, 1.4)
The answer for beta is 1.00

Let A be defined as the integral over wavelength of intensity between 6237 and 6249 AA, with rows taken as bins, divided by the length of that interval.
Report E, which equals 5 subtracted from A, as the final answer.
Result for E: 22.3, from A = 27.3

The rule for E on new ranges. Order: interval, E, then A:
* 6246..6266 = 24.6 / 29.6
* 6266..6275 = 23.5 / 28.5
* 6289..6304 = 24.9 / 29.9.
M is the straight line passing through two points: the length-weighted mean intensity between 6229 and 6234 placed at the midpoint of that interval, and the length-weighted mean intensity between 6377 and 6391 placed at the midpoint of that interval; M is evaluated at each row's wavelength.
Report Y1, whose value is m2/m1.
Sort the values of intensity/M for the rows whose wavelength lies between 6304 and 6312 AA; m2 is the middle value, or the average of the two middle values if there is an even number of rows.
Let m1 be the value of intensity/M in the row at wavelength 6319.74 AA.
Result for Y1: 1.05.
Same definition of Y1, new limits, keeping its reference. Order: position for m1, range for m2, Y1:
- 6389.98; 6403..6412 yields 0.89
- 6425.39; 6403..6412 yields 0.95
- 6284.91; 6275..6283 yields 1.08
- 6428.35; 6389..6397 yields 0.97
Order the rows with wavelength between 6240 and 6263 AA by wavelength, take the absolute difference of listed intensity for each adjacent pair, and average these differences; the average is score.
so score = 1.27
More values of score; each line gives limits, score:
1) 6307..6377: 1.74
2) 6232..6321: 1.75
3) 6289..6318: 1.86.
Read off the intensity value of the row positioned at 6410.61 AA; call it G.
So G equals 26.4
